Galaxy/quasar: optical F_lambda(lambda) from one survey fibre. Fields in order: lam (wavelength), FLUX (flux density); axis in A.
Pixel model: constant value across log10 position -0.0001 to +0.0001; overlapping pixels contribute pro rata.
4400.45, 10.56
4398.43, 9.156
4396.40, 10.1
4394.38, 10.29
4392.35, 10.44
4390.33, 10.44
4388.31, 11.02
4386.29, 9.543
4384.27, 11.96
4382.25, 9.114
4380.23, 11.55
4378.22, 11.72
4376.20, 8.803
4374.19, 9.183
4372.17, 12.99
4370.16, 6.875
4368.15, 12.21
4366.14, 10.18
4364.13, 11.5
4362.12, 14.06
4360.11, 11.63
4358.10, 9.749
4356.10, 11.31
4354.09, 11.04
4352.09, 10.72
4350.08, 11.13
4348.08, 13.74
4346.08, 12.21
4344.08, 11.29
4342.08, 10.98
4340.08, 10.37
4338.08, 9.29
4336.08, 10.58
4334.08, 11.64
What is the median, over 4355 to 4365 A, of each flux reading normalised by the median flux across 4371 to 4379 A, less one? 0.10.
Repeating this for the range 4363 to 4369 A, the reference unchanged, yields 0.10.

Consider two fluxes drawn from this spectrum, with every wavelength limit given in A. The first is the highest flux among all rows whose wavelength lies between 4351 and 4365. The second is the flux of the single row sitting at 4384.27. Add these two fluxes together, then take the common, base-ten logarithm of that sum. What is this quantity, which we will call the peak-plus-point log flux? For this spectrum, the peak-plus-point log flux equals 1.42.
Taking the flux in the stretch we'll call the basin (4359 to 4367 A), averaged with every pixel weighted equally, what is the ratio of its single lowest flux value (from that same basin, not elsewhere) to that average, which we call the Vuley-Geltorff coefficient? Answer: 0.86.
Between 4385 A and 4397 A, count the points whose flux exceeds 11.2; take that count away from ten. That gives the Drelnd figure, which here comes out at 10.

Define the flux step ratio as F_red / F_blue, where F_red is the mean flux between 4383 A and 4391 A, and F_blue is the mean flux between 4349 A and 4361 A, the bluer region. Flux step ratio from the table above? 0.98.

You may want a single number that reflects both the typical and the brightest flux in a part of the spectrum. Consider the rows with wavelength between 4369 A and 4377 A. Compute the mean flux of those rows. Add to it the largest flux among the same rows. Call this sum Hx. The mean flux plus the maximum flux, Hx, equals 22.5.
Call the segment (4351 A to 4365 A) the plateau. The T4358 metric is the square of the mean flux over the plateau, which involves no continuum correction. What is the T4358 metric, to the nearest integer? 131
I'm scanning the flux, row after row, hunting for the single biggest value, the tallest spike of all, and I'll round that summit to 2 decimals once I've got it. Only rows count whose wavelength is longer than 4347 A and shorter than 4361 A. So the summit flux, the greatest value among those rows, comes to 13.74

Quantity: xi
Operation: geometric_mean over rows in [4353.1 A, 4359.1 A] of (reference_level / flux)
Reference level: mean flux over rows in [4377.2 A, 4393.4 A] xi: 1.00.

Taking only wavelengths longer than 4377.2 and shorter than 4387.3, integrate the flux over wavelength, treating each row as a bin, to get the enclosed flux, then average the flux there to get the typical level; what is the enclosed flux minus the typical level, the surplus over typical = 98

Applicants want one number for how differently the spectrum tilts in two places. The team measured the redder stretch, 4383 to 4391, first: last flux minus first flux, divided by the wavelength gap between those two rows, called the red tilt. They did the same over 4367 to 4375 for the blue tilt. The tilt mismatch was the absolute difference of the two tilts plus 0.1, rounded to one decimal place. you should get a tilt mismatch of 0.4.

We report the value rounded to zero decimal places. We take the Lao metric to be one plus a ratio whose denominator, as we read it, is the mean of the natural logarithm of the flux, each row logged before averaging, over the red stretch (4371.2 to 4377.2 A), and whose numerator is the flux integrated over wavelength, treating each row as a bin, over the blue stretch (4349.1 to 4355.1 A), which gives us 29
